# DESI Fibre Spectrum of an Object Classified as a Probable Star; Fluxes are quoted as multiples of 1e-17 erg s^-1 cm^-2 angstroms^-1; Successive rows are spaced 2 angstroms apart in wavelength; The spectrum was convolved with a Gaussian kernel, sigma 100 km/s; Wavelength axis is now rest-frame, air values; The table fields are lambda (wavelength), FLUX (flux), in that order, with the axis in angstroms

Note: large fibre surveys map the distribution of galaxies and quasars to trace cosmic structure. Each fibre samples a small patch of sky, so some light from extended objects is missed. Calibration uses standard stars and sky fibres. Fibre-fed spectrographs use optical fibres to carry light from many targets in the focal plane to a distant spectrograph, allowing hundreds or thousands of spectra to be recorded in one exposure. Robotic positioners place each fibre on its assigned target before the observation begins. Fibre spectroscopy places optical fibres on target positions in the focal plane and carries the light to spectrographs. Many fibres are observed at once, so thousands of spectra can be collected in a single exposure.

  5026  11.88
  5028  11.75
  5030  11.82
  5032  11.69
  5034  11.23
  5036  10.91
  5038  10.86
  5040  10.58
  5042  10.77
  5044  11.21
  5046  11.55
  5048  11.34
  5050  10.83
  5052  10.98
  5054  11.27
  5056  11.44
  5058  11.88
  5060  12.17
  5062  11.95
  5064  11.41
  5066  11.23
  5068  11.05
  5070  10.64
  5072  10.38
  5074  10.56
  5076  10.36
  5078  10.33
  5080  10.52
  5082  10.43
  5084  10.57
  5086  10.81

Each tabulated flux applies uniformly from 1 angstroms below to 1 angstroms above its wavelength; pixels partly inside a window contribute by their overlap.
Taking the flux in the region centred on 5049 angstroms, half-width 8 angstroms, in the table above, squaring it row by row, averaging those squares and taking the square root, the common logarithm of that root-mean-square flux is 1.05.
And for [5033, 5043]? 1.04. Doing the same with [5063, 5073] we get 1.04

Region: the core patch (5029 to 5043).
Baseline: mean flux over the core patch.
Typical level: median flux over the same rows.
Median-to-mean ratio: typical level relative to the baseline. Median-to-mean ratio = 0.98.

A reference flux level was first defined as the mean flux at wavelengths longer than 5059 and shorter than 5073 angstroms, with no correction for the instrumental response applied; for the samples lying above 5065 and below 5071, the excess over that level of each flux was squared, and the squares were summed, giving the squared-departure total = 0.4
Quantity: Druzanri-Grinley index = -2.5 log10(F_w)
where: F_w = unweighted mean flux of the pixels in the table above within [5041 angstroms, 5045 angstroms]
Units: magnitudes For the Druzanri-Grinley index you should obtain -2.60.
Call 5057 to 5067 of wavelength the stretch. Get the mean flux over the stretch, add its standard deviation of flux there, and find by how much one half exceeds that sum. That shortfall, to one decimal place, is -11.6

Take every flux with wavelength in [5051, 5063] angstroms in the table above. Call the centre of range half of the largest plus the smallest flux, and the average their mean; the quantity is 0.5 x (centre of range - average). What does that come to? -0.020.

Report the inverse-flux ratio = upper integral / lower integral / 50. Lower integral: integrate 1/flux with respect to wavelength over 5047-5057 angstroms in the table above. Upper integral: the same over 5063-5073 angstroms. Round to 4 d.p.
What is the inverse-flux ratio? 0.0204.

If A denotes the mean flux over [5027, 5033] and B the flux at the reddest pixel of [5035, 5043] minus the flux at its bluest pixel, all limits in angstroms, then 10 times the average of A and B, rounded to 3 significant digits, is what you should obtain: 58.1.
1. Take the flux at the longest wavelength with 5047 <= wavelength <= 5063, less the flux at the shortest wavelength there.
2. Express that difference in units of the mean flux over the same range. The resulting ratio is 0.05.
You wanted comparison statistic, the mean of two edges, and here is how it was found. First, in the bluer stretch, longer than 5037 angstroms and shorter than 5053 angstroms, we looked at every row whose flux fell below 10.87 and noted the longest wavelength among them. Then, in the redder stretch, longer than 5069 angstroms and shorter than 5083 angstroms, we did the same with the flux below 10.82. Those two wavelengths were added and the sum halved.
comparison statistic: 5066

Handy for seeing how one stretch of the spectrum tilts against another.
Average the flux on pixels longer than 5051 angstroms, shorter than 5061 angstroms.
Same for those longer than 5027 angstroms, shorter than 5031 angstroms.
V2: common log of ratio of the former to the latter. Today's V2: -0.01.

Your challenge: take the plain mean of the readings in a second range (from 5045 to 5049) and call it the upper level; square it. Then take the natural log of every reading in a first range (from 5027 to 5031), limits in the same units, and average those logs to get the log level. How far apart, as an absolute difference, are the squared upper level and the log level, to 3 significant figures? 129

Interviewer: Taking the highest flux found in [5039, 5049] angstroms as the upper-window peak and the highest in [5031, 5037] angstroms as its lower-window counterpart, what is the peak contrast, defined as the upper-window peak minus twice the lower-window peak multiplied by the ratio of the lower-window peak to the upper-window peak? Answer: -12.1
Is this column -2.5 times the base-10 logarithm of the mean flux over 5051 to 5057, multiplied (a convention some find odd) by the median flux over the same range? -29.6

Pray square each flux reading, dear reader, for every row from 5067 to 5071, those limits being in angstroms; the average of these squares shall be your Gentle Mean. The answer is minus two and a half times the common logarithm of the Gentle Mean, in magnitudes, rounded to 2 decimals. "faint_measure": -5.18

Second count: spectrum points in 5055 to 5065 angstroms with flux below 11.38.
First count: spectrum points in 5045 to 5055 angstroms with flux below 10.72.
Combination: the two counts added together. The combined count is 0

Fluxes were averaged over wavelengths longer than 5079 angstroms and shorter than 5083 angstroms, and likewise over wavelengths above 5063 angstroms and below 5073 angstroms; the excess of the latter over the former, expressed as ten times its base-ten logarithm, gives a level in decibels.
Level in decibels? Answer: -3.3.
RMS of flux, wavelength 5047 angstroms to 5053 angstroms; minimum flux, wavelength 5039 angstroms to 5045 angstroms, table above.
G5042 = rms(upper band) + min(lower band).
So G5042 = 21.6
